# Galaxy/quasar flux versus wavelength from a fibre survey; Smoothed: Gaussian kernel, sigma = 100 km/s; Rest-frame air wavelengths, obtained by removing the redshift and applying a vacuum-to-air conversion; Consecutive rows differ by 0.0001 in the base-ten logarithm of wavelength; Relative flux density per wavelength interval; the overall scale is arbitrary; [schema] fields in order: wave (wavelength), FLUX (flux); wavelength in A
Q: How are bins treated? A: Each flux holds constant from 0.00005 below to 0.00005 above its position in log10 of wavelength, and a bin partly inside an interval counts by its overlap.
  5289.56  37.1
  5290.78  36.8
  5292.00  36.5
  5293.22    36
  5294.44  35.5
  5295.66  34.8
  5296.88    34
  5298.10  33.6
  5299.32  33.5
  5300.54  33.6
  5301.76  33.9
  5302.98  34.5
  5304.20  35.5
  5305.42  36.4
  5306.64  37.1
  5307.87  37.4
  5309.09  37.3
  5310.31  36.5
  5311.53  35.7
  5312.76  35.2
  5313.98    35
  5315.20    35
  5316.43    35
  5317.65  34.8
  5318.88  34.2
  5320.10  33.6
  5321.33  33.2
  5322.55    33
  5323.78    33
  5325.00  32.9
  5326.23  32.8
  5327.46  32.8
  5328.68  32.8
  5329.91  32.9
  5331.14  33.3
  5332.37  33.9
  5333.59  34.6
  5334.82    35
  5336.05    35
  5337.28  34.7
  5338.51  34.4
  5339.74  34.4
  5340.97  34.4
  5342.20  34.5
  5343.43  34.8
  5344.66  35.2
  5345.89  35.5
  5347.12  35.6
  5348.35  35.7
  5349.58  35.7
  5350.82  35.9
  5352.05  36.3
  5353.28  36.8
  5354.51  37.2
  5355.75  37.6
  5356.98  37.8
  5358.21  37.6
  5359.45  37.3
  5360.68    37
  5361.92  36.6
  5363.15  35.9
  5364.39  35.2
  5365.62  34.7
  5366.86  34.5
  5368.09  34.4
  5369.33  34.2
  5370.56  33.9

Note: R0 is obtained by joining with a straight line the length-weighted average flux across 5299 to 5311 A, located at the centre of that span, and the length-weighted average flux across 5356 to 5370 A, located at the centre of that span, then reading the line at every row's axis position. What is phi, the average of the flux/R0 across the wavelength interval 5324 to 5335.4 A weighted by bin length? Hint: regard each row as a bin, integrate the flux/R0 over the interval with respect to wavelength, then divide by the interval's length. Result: 0.93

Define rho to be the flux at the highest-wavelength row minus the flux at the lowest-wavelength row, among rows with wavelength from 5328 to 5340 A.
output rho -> 2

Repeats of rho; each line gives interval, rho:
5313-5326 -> -2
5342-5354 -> 2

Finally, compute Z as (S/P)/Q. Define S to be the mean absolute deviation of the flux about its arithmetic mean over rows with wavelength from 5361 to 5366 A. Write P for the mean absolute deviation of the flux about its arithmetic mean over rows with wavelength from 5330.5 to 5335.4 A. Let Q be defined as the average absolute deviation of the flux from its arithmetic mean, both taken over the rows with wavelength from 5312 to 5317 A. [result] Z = 14.4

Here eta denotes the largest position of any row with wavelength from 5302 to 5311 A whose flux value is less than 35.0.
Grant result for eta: 5302.98 A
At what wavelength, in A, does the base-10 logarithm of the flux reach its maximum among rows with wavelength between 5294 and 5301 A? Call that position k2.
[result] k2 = 5294.44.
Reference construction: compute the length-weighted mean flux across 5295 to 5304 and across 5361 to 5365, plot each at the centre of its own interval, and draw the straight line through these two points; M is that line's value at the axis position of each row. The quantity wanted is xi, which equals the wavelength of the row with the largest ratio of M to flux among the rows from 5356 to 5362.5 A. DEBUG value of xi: 5361.92 A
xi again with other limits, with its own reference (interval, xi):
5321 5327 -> 5326.23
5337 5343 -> 5340.97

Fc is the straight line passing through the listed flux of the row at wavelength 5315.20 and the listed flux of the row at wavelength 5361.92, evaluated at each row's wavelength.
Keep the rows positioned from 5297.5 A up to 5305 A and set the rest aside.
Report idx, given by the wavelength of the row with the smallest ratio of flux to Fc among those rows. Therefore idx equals 5299.32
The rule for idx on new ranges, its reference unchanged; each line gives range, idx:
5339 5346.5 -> 5340.97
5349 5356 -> 5349.58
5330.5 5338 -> 5331.14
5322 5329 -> 5328.68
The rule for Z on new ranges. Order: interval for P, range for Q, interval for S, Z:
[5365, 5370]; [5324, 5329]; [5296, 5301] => 28.9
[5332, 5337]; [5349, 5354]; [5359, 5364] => 3.2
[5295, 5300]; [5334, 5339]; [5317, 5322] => 5.8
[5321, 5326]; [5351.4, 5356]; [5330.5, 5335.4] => 16.1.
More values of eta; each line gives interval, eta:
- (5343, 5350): 5343.43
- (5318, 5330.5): 5329.91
